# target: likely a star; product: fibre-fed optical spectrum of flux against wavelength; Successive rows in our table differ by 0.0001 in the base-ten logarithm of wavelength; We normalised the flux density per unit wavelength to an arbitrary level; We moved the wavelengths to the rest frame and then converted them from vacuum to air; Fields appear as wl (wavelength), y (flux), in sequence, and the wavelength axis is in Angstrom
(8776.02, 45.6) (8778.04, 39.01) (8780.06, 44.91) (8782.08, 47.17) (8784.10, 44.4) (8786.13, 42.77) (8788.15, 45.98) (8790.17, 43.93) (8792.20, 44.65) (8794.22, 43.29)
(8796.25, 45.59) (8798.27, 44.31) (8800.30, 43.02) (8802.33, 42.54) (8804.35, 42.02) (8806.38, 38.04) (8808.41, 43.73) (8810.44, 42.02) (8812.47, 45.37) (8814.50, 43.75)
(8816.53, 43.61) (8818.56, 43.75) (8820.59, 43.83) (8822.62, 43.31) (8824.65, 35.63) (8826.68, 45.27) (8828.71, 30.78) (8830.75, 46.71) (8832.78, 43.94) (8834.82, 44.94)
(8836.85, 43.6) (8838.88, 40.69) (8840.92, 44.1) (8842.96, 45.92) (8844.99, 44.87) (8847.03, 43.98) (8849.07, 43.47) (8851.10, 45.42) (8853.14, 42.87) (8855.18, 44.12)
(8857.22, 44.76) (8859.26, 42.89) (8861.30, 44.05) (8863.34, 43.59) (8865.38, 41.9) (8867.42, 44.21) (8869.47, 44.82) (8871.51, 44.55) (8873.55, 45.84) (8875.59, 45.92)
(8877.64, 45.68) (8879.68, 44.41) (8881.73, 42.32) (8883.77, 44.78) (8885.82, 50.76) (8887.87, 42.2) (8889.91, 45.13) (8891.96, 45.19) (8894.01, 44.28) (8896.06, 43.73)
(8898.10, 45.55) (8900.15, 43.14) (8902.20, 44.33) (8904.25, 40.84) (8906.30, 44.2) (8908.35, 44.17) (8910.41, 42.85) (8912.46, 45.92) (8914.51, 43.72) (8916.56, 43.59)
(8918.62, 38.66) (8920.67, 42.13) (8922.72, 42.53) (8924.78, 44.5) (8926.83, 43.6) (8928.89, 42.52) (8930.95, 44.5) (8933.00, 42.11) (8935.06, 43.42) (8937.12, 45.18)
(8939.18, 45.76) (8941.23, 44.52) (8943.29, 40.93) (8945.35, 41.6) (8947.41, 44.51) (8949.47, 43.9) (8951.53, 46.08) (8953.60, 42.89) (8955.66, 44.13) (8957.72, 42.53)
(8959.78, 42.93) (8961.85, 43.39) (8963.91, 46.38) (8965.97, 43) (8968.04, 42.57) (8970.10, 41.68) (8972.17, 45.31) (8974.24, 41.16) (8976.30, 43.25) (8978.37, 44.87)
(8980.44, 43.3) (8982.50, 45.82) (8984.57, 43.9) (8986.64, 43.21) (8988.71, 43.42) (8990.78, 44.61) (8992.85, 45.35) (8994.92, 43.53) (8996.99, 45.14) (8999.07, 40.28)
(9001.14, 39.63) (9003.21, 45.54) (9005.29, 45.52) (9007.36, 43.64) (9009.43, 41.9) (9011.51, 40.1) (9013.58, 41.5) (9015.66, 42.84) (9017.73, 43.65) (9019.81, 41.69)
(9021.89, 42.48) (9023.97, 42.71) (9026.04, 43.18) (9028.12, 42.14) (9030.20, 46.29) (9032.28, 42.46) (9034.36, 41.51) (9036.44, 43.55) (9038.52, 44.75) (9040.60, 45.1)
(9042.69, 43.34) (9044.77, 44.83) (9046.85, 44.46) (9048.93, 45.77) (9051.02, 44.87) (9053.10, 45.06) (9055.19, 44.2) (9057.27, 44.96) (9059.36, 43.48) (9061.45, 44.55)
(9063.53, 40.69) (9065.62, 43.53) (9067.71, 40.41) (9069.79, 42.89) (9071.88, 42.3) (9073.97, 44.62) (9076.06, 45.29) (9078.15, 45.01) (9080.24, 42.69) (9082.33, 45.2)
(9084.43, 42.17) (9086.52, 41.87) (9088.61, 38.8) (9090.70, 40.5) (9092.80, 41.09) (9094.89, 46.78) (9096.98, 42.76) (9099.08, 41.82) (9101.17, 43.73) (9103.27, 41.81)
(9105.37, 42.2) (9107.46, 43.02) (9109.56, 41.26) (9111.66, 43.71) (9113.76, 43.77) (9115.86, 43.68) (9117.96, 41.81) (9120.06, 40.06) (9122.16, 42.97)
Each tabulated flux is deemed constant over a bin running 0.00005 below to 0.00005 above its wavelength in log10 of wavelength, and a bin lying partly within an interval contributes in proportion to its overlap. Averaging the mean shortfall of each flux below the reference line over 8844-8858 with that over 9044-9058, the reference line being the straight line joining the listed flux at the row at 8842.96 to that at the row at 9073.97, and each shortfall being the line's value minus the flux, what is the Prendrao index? 0.77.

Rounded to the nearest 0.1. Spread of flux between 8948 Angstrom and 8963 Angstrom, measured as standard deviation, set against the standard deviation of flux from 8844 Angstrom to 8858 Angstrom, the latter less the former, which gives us -0.3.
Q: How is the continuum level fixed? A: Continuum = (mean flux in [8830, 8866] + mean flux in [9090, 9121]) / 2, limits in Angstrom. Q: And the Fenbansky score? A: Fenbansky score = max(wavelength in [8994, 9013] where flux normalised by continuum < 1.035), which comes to 9011.51 Angstrom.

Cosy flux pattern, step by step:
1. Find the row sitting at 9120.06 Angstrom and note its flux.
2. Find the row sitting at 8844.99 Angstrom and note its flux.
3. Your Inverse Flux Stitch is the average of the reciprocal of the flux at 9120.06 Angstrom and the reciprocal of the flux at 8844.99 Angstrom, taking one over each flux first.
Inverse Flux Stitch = 0.0236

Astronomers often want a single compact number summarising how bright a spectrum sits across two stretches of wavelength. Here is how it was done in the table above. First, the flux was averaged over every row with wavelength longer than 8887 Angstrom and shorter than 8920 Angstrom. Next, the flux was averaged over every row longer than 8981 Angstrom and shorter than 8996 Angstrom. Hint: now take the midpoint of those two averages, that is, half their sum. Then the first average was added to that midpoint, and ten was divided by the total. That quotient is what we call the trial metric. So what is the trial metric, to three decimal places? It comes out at 0.114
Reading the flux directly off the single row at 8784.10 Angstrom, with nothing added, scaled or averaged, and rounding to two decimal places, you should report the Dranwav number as 44.40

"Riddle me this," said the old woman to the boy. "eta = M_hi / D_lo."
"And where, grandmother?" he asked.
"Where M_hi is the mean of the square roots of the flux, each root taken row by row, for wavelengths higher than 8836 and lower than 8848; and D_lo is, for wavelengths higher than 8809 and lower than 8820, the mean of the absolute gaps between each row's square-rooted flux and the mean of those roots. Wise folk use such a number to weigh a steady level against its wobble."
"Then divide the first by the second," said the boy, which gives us 123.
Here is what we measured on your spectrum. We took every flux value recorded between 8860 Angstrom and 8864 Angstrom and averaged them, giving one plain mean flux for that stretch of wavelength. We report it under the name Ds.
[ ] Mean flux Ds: 43.8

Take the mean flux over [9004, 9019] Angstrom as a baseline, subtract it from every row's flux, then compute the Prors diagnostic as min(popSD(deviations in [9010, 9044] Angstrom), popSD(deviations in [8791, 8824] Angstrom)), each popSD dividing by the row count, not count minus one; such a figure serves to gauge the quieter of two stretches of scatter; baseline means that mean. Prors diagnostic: 1.48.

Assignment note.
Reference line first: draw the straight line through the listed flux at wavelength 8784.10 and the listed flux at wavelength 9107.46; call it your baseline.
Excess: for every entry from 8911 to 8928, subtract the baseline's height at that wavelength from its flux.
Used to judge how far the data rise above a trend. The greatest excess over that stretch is 2.1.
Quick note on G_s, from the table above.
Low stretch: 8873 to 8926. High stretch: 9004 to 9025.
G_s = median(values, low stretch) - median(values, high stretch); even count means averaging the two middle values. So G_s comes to 1.6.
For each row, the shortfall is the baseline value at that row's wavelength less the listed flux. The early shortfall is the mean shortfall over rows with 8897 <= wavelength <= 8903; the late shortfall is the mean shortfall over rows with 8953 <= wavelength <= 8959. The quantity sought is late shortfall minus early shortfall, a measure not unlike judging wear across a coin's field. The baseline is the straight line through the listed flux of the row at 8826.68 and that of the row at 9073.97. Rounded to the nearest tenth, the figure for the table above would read 1.0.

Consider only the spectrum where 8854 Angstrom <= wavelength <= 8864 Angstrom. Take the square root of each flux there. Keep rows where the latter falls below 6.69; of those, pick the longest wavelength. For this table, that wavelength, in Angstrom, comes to 8863.34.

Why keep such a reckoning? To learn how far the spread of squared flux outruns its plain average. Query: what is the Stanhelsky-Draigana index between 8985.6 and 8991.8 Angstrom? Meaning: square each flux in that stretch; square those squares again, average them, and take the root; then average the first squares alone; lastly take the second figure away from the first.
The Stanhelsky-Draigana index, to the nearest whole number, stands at 1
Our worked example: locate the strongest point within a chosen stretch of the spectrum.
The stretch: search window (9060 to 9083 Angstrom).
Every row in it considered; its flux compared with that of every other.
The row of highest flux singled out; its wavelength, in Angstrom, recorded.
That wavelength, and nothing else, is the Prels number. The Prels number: 9076.06 Angstrom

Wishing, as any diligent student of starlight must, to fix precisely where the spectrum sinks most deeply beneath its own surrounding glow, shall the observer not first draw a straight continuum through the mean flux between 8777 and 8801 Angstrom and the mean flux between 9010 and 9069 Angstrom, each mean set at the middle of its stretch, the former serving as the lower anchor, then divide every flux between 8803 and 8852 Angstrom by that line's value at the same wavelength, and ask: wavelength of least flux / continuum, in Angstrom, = 8828.71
